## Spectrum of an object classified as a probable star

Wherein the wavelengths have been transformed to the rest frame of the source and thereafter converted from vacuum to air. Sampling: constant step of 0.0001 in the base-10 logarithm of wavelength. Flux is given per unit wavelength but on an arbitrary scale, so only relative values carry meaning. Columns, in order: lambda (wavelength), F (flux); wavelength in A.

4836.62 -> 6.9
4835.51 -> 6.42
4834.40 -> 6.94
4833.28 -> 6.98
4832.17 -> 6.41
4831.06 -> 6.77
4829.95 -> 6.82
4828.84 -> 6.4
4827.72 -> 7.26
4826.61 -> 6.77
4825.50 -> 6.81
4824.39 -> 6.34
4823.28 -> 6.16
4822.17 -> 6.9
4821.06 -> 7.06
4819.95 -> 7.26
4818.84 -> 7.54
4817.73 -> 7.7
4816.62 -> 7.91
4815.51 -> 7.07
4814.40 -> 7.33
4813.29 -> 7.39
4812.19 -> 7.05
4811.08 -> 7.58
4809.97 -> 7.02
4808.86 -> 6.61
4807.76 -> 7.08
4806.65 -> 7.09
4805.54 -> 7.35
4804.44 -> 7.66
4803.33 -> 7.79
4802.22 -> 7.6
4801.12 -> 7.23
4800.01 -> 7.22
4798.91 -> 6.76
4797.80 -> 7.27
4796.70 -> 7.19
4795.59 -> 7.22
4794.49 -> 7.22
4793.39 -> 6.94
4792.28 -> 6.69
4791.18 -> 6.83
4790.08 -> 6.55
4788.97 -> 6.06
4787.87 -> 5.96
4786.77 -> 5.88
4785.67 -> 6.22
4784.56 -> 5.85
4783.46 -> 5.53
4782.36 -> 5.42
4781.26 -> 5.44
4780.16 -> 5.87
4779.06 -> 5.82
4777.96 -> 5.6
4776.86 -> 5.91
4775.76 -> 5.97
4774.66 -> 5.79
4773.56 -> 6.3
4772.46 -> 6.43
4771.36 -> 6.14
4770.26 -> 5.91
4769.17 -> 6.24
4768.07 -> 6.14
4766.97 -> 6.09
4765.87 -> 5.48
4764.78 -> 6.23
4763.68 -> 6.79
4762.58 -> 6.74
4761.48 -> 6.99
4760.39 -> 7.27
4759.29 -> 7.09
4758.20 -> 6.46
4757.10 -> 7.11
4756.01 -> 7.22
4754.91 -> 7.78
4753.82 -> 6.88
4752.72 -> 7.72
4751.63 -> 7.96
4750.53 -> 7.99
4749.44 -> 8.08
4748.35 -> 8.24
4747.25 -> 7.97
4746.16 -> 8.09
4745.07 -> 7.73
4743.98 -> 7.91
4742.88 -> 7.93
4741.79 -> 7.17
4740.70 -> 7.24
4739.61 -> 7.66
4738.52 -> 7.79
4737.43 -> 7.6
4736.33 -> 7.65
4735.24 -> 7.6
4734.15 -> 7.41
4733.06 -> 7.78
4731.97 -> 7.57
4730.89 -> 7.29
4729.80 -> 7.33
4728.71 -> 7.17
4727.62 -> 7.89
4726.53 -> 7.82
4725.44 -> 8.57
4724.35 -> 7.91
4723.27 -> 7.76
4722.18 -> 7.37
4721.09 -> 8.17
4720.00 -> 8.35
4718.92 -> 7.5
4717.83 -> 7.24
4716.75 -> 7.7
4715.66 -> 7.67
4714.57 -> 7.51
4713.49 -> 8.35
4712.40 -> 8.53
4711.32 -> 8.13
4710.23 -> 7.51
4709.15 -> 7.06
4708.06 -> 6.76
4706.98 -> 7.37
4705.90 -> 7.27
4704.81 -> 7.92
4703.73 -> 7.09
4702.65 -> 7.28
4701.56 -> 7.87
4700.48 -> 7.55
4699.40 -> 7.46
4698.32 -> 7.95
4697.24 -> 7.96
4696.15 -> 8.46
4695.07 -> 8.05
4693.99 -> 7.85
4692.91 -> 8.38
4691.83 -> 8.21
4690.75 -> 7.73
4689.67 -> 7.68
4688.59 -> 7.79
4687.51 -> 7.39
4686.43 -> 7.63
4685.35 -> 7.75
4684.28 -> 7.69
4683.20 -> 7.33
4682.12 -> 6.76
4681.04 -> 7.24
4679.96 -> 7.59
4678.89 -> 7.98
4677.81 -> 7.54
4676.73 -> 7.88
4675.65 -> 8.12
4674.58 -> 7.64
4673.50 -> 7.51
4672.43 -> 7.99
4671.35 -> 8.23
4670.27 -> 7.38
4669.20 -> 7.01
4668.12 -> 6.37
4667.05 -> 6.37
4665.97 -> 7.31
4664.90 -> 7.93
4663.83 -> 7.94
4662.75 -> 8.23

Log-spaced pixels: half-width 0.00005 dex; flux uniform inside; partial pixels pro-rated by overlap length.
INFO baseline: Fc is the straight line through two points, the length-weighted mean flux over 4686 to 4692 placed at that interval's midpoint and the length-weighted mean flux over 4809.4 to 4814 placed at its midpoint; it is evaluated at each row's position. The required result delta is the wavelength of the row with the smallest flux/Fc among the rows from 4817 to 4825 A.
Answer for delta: 4823.28 A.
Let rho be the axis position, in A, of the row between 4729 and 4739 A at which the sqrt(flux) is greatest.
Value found 4738.52 A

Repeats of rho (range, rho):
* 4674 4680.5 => 4675.65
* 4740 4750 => 4748.35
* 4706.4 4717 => 4712.40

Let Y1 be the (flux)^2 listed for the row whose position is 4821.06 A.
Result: 50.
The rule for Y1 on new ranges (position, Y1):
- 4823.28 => 38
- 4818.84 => 57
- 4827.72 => 53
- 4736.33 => 59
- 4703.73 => 50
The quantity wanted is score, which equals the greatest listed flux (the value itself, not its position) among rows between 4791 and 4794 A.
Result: 6.94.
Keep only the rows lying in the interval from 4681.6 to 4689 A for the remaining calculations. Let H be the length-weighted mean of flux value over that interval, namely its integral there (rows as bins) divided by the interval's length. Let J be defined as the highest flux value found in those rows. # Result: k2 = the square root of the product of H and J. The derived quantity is 7.6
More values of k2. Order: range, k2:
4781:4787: 6.0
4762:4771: 6.5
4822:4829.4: 6.9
